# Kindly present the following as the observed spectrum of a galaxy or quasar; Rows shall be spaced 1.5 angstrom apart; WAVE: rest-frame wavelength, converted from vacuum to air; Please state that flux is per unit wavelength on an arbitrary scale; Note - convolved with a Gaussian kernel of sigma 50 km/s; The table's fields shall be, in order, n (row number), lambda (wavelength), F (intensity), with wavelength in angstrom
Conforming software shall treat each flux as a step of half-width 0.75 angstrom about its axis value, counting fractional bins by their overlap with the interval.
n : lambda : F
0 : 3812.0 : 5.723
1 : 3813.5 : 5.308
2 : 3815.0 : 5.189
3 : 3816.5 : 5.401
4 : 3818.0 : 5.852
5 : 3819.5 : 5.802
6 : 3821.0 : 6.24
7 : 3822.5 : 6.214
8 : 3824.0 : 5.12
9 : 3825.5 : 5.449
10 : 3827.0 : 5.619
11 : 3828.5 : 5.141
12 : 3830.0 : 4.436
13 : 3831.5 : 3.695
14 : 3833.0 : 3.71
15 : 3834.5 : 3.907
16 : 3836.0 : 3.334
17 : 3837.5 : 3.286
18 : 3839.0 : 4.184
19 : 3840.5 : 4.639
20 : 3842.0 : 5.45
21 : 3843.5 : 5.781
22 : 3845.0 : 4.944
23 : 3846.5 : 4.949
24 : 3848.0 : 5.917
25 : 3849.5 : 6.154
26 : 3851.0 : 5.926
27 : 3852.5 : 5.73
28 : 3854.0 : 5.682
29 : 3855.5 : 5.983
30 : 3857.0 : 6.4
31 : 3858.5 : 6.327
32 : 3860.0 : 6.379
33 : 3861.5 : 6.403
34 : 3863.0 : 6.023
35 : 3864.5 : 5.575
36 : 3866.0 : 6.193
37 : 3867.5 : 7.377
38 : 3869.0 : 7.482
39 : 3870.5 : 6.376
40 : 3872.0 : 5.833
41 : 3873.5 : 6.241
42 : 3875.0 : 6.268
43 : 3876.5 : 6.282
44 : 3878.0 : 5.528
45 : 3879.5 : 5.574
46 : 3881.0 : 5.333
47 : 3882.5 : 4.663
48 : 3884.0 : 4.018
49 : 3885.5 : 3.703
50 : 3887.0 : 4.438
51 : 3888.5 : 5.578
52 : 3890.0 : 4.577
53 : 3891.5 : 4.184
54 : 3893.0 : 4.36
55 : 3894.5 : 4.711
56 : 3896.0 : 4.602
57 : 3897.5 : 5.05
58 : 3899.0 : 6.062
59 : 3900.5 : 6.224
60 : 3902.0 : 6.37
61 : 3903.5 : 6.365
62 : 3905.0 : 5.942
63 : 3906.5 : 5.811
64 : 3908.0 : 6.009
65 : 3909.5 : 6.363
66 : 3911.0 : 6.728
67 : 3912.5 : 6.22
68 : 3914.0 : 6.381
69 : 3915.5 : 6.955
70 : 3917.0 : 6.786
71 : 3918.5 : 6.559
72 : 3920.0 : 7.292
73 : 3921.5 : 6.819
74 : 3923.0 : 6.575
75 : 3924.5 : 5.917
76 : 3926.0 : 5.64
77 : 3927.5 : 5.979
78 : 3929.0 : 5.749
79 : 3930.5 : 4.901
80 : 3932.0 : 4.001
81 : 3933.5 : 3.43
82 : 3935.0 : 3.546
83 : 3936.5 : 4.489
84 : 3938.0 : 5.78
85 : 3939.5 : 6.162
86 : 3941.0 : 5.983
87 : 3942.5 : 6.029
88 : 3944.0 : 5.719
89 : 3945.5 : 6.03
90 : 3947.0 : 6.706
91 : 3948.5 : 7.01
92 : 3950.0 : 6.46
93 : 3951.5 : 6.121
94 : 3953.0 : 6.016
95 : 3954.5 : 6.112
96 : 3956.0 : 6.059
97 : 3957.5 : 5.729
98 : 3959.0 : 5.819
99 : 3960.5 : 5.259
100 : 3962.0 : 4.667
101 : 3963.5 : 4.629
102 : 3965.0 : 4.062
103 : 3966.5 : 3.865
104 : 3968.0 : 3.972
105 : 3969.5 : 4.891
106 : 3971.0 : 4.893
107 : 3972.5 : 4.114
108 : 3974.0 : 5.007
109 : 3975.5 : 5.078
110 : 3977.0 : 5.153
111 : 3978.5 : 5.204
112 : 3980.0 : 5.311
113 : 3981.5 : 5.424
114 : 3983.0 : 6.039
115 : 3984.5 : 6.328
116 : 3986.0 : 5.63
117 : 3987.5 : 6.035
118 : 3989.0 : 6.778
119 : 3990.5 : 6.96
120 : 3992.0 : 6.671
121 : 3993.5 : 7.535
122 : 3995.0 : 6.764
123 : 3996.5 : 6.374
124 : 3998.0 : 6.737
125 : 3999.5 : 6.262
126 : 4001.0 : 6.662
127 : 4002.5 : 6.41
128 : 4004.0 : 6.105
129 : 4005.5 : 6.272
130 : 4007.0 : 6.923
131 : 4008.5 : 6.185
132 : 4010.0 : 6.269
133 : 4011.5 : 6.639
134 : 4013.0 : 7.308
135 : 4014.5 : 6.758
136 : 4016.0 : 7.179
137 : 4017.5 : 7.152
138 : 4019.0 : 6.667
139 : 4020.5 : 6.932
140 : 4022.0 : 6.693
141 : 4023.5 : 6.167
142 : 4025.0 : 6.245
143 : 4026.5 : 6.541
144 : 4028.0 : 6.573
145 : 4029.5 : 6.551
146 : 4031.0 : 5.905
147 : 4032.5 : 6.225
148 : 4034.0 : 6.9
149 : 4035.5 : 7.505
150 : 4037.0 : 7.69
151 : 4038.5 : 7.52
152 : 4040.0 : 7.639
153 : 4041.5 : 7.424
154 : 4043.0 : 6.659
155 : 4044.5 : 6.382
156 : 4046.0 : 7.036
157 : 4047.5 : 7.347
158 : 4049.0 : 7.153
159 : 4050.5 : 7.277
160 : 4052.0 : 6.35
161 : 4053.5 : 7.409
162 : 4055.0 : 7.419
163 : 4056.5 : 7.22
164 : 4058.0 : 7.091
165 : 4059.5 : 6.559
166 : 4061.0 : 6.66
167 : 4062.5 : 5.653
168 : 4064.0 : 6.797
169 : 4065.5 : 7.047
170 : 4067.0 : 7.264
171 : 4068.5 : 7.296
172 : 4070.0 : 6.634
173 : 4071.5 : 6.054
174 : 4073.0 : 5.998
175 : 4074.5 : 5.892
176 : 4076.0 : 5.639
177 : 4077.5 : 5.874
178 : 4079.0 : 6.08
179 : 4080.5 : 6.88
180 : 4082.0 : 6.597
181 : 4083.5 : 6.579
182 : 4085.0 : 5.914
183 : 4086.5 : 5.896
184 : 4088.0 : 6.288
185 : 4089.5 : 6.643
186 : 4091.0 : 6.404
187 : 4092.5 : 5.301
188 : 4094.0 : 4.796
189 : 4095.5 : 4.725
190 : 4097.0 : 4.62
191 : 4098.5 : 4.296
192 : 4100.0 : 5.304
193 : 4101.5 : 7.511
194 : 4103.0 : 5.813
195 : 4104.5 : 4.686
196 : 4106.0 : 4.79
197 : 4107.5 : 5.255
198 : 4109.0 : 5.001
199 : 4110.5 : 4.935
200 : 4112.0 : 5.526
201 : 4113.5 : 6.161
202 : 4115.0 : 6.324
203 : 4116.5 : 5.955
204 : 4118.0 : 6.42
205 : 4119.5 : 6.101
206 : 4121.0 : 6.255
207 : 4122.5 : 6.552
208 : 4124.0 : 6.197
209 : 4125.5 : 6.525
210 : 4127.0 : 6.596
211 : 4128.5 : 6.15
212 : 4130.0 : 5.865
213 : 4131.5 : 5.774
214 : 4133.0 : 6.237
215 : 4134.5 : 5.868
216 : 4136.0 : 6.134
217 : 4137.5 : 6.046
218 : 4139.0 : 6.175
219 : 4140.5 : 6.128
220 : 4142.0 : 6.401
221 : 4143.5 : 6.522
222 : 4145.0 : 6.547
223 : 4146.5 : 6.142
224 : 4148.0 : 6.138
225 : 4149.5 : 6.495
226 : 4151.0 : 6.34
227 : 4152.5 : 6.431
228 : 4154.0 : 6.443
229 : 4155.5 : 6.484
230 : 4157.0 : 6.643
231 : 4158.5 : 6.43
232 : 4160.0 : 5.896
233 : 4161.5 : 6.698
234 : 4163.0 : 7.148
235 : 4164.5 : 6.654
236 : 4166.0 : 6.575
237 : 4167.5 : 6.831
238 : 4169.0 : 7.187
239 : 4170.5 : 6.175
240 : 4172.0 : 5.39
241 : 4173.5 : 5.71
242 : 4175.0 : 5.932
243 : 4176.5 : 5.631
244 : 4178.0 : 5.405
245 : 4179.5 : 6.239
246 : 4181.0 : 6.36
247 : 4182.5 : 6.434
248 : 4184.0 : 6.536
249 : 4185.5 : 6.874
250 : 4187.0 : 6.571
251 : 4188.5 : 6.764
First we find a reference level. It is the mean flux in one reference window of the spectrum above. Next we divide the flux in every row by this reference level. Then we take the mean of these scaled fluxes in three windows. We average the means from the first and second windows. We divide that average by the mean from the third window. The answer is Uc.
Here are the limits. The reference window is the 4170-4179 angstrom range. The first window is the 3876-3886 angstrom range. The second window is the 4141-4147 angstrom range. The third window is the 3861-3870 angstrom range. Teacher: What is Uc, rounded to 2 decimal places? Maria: 0.88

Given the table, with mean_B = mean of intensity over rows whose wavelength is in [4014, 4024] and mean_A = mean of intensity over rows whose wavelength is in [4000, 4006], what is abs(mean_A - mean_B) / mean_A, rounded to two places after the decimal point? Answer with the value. 0.07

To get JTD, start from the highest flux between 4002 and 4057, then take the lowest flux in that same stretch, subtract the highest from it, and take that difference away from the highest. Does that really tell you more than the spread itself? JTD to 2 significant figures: 9.5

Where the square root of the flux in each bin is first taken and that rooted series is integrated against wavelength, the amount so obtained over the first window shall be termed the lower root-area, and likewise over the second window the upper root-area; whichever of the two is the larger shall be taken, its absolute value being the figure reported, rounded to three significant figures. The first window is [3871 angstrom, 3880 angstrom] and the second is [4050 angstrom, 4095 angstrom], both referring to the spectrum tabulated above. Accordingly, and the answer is 114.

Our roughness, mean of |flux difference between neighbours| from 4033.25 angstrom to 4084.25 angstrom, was 0.38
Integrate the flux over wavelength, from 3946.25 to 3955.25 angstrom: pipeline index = 58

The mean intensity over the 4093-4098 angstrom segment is 4.7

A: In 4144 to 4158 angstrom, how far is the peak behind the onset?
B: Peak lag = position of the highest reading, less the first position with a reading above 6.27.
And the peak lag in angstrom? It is 12.0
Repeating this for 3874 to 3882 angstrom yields 0.0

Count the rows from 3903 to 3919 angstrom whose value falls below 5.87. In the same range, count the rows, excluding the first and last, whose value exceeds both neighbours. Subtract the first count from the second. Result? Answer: 1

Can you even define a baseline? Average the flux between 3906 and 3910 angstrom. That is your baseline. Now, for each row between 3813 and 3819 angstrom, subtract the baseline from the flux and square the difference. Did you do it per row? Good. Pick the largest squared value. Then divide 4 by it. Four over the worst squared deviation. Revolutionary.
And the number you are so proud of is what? 5.3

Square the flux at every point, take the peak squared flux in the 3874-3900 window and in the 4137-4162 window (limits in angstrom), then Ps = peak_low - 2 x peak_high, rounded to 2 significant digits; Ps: -50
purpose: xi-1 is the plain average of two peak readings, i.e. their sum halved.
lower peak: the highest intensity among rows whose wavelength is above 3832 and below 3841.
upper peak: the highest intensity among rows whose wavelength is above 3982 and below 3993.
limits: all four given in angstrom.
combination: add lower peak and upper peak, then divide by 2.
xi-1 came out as 5.80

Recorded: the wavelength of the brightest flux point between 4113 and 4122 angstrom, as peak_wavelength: 4118.0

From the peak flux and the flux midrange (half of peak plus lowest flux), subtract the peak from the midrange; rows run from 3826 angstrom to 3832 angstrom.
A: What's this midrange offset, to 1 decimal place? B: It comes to -1.0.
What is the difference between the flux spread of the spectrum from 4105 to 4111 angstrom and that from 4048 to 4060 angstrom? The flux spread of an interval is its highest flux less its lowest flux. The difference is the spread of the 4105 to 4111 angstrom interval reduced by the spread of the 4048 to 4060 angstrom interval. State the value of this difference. -0.60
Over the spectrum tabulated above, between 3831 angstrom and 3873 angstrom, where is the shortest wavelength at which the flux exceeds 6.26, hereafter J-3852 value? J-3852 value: 3857.0 angstrom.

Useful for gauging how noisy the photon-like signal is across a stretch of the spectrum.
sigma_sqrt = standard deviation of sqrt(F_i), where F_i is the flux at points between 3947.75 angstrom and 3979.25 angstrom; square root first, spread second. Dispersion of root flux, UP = 0.19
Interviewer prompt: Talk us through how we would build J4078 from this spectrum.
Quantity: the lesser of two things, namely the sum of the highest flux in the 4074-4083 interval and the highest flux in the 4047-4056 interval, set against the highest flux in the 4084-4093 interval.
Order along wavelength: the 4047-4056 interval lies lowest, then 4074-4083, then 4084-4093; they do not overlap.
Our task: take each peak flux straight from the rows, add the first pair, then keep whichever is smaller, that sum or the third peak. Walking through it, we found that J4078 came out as 6.64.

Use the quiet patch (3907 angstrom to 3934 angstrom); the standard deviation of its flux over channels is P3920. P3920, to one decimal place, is 1.0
